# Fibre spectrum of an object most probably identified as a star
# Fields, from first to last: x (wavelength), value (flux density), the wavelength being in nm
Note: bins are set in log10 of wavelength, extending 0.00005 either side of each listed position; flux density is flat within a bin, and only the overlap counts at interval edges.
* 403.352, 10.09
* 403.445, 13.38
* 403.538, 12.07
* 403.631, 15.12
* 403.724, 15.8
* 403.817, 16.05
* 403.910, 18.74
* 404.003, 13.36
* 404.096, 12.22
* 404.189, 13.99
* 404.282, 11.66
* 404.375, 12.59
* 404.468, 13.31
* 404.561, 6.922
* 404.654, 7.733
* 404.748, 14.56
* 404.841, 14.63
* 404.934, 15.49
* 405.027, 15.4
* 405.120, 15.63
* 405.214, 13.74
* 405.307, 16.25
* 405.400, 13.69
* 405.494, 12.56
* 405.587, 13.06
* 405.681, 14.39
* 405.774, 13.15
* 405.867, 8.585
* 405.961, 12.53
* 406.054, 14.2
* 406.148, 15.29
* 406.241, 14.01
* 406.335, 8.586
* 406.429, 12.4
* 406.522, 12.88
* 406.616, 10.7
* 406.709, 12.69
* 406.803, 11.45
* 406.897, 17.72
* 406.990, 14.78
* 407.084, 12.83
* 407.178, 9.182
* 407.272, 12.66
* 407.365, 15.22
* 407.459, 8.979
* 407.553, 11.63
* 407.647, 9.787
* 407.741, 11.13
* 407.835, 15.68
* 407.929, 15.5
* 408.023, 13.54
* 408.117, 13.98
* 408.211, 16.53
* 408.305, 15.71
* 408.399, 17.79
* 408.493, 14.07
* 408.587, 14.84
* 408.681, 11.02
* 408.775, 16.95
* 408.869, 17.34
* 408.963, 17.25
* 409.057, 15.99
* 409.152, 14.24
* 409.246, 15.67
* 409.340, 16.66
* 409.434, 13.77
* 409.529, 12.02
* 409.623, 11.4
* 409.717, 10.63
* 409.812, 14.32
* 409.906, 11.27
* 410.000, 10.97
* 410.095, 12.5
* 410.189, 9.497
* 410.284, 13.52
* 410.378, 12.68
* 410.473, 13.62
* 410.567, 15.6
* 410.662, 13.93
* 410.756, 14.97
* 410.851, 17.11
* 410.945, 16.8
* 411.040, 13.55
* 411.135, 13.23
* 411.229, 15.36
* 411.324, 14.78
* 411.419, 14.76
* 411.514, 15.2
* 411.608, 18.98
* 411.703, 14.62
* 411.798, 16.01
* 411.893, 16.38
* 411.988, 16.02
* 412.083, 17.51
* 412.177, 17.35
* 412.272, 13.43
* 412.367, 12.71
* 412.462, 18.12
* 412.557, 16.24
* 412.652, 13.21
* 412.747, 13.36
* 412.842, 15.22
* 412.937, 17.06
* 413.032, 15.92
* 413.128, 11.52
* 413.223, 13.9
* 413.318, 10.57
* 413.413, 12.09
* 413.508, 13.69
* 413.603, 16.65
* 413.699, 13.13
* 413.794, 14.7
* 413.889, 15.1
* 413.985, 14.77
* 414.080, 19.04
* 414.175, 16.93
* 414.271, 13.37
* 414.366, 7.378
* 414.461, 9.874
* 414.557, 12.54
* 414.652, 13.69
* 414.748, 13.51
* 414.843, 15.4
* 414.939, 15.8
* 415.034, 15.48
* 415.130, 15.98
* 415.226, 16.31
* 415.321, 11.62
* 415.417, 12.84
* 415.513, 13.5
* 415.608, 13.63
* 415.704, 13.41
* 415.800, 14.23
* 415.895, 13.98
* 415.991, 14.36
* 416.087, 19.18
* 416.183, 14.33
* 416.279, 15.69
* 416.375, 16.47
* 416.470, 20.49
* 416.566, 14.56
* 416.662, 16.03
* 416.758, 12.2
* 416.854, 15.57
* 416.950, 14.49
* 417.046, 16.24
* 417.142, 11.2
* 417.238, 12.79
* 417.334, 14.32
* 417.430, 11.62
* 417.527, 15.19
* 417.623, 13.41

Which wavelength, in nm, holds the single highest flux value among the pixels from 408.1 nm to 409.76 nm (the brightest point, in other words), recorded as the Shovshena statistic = 408.399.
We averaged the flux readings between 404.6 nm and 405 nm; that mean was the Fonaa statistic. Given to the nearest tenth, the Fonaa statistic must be 13.1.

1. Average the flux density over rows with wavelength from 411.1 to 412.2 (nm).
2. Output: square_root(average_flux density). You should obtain 3.98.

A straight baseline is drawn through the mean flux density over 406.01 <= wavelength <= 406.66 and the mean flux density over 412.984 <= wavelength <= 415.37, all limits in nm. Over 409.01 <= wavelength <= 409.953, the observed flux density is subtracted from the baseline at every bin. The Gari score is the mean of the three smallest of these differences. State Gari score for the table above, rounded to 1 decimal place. -3.0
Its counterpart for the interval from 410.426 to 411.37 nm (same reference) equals -3.1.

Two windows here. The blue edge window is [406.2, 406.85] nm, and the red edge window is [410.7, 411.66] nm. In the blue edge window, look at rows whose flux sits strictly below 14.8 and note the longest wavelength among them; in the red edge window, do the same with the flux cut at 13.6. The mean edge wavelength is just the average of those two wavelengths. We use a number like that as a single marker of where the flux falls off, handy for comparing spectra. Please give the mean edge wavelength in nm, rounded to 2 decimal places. 408.97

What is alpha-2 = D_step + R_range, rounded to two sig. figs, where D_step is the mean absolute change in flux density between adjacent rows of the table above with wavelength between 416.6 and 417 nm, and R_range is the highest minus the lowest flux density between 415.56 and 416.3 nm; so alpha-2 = 8.5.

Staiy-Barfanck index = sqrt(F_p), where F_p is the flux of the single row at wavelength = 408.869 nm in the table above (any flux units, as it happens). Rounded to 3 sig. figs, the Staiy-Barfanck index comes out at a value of 4.16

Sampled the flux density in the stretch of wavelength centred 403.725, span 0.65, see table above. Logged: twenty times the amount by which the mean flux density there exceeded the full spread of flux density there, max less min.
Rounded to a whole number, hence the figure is 165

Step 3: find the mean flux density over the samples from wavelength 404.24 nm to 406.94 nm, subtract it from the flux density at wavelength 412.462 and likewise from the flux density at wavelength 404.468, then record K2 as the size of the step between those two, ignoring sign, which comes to 4.8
